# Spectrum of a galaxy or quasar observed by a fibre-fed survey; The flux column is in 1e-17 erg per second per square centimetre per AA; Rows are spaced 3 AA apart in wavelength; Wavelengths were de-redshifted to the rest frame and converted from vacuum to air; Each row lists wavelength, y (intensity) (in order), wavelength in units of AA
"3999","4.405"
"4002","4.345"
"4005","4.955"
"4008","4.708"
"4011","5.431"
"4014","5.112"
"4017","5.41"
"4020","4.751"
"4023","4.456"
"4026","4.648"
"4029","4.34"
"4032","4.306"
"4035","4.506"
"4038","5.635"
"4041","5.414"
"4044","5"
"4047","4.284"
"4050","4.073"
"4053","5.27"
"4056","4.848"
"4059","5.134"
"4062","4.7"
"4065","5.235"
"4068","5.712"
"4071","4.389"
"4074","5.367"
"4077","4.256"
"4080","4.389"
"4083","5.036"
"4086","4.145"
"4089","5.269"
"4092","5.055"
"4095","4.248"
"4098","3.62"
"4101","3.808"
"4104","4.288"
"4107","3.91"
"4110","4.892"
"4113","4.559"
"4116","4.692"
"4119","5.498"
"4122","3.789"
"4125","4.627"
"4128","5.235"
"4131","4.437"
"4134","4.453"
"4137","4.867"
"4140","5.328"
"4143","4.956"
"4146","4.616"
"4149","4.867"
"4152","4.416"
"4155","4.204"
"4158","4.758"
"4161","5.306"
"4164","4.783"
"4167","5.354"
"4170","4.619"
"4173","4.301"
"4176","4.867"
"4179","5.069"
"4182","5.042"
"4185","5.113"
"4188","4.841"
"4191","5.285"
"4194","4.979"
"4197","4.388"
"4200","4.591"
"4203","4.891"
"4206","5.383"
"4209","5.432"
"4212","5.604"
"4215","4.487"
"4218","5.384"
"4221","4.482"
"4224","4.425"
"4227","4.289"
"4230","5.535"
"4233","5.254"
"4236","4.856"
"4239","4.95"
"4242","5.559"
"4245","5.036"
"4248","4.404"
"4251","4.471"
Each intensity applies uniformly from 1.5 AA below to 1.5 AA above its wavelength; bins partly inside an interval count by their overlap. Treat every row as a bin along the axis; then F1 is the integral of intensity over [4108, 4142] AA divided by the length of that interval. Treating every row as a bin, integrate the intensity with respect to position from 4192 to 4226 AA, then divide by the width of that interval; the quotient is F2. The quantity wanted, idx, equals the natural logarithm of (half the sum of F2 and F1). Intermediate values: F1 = 4.75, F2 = 4.91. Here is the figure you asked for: 1.57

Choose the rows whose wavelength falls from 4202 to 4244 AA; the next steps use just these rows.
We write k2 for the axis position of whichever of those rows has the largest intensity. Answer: 4212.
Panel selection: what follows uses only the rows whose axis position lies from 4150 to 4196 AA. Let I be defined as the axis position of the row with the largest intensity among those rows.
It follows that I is 4167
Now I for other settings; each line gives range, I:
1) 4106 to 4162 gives 4119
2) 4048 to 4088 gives 4068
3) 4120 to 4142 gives 4140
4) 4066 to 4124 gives 4068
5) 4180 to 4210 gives 4209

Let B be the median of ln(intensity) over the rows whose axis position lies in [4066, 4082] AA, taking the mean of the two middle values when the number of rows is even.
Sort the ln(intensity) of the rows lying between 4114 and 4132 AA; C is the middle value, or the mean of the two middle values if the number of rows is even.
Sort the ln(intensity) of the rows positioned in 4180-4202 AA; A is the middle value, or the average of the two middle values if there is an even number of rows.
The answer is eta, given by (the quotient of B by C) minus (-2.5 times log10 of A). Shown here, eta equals 1.47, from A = 1.61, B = 1.479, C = 1.54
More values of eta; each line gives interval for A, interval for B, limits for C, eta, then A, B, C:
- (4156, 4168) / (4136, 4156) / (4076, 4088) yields 1.60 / 1.62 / 1.582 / 1.46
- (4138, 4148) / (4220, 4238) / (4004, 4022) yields 1.46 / 1.60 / 1.540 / 1.62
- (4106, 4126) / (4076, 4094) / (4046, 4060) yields 1.44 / 1.53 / 1.548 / 1.58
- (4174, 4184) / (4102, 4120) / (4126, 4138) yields 1.52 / 1.62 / 1.531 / 1.54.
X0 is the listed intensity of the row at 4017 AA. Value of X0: 5.41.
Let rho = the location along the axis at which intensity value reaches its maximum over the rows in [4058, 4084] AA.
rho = 4068 AA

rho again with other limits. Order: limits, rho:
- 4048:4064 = 4053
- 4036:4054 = 4038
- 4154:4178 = 4167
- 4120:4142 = 4140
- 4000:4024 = 4011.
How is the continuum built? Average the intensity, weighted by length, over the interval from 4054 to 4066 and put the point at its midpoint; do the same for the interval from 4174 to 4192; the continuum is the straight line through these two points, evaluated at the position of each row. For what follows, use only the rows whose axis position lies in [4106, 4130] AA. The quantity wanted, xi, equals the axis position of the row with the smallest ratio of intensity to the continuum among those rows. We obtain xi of 4122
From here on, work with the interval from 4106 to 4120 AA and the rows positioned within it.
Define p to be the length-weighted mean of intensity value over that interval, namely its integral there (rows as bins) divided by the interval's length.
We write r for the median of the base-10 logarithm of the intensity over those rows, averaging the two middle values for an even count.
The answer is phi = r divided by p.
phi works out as 0.143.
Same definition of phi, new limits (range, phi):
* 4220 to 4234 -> 0.136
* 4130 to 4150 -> 0.143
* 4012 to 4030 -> 0.140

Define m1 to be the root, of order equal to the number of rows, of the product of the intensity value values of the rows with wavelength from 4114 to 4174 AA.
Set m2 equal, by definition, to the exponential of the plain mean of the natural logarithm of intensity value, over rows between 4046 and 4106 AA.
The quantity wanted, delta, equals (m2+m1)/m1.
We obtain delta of 1.98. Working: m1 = 4.74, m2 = 4.62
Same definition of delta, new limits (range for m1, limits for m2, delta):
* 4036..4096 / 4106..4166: 1.97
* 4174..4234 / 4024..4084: 1.97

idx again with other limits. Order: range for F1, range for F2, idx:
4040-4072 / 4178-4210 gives 1.60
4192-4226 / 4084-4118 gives 1.54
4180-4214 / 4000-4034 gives 1.59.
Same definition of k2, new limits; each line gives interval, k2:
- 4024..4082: 4068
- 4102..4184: 4119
